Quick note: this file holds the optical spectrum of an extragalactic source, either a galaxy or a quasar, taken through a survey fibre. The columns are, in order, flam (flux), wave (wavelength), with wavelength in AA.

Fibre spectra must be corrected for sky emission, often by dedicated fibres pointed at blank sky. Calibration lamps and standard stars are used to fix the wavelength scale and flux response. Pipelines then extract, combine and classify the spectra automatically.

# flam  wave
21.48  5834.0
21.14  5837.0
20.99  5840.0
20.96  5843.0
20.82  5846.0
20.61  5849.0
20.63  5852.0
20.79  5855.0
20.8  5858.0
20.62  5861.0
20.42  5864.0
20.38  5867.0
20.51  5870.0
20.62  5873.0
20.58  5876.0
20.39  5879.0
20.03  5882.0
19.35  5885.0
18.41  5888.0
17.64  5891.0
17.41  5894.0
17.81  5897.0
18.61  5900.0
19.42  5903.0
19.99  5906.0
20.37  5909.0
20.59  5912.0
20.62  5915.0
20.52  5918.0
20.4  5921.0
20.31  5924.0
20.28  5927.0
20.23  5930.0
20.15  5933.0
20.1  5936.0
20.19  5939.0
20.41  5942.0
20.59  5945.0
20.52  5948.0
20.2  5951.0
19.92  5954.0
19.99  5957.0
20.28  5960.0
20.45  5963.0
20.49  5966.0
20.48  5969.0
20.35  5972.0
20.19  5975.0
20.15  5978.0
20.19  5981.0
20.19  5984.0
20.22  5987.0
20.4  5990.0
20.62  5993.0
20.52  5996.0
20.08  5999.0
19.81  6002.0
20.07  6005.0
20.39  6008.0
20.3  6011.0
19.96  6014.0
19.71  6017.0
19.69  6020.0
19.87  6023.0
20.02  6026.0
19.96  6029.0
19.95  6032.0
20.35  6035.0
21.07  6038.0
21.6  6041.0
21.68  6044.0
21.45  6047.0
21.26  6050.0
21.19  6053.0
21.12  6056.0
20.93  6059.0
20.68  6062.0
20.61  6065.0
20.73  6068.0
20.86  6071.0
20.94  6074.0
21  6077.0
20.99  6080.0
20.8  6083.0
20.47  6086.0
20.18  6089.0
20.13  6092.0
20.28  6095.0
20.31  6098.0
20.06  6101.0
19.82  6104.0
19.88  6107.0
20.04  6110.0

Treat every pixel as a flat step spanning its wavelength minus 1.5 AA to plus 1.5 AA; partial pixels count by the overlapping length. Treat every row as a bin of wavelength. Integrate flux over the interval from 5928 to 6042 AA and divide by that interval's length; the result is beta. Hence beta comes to 20.2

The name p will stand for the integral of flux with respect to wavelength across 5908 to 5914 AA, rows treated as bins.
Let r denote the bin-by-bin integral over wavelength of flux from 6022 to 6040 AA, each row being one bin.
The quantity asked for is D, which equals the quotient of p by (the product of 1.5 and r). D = 0.2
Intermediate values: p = 123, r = 365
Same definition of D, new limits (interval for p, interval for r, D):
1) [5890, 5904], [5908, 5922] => 0.6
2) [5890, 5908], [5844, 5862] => 0.6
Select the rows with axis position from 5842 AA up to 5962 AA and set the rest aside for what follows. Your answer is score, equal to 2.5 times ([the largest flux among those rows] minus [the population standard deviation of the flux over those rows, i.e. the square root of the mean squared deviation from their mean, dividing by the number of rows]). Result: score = 50.2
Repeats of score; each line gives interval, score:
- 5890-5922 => 48.5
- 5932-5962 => 51.0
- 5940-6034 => 50.9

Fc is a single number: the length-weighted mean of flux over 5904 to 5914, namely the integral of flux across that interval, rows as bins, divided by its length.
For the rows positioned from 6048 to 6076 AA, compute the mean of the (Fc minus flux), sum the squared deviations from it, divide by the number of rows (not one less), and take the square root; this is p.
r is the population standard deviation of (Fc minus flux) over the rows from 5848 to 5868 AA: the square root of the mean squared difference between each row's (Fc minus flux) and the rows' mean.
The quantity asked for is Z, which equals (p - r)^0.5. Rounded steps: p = 0.22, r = 0.150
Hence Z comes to 0.3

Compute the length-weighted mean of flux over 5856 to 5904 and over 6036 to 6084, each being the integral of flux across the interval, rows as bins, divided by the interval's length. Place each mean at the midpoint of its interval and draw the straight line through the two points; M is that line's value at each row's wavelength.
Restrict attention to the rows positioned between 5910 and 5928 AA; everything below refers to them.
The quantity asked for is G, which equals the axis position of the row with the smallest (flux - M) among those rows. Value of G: 5927.0 AA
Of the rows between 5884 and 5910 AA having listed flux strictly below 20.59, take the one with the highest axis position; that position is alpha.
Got 5909.0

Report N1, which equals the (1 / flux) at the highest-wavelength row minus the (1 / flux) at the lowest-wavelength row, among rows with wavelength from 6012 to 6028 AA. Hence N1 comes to -0.0002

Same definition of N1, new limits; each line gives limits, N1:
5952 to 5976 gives -0.0007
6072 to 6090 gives 0.0018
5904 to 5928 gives -0.0007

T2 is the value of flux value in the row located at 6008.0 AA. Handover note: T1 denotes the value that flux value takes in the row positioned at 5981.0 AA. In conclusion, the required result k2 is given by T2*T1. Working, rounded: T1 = 20.19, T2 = 20.39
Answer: 412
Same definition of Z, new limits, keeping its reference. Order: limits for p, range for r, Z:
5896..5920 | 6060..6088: 0.9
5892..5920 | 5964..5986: 1.0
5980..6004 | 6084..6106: 0.2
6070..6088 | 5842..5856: 0.2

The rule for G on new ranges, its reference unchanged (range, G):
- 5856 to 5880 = 5879.0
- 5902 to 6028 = 6020.0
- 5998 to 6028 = 6020.0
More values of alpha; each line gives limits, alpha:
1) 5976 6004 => 6002.0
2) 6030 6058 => 6035.0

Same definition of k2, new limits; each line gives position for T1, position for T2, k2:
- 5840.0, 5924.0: 426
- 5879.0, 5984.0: 412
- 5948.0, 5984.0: 414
